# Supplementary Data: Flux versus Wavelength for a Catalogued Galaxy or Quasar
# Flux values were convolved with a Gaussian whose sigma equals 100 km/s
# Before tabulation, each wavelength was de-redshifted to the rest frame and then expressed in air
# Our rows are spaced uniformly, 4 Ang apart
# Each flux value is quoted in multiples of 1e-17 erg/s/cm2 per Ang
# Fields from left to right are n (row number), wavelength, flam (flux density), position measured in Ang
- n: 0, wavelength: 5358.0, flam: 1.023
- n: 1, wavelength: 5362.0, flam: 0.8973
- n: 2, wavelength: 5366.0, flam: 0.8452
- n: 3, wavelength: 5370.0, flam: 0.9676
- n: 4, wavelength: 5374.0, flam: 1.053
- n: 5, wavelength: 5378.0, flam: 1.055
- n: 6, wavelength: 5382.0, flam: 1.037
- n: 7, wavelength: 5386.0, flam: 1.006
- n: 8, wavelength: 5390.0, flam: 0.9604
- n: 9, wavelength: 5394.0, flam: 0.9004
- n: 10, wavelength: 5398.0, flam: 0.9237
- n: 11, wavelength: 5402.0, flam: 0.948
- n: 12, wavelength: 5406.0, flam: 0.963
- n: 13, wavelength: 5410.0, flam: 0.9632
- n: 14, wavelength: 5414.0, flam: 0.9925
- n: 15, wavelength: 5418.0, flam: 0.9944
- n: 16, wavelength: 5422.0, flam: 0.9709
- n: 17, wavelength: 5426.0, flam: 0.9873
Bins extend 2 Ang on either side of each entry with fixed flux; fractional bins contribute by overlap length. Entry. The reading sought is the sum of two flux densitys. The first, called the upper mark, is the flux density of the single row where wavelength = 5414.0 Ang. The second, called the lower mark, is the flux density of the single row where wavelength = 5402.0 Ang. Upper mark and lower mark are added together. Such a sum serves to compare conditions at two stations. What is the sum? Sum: 1.94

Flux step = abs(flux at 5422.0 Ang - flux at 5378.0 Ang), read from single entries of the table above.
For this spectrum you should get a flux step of 0.08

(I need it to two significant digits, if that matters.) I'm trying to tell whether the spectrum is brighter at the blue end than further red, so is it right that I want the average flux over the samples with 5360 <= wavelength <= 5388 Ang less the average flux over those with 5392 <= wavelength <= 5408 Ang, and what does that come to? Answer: 0.046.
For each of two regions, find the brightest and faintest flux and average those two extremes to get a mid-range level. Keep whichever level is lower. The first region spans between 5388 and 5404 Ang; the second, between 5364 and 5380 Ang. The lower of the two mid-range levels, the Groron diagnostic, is 0.930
